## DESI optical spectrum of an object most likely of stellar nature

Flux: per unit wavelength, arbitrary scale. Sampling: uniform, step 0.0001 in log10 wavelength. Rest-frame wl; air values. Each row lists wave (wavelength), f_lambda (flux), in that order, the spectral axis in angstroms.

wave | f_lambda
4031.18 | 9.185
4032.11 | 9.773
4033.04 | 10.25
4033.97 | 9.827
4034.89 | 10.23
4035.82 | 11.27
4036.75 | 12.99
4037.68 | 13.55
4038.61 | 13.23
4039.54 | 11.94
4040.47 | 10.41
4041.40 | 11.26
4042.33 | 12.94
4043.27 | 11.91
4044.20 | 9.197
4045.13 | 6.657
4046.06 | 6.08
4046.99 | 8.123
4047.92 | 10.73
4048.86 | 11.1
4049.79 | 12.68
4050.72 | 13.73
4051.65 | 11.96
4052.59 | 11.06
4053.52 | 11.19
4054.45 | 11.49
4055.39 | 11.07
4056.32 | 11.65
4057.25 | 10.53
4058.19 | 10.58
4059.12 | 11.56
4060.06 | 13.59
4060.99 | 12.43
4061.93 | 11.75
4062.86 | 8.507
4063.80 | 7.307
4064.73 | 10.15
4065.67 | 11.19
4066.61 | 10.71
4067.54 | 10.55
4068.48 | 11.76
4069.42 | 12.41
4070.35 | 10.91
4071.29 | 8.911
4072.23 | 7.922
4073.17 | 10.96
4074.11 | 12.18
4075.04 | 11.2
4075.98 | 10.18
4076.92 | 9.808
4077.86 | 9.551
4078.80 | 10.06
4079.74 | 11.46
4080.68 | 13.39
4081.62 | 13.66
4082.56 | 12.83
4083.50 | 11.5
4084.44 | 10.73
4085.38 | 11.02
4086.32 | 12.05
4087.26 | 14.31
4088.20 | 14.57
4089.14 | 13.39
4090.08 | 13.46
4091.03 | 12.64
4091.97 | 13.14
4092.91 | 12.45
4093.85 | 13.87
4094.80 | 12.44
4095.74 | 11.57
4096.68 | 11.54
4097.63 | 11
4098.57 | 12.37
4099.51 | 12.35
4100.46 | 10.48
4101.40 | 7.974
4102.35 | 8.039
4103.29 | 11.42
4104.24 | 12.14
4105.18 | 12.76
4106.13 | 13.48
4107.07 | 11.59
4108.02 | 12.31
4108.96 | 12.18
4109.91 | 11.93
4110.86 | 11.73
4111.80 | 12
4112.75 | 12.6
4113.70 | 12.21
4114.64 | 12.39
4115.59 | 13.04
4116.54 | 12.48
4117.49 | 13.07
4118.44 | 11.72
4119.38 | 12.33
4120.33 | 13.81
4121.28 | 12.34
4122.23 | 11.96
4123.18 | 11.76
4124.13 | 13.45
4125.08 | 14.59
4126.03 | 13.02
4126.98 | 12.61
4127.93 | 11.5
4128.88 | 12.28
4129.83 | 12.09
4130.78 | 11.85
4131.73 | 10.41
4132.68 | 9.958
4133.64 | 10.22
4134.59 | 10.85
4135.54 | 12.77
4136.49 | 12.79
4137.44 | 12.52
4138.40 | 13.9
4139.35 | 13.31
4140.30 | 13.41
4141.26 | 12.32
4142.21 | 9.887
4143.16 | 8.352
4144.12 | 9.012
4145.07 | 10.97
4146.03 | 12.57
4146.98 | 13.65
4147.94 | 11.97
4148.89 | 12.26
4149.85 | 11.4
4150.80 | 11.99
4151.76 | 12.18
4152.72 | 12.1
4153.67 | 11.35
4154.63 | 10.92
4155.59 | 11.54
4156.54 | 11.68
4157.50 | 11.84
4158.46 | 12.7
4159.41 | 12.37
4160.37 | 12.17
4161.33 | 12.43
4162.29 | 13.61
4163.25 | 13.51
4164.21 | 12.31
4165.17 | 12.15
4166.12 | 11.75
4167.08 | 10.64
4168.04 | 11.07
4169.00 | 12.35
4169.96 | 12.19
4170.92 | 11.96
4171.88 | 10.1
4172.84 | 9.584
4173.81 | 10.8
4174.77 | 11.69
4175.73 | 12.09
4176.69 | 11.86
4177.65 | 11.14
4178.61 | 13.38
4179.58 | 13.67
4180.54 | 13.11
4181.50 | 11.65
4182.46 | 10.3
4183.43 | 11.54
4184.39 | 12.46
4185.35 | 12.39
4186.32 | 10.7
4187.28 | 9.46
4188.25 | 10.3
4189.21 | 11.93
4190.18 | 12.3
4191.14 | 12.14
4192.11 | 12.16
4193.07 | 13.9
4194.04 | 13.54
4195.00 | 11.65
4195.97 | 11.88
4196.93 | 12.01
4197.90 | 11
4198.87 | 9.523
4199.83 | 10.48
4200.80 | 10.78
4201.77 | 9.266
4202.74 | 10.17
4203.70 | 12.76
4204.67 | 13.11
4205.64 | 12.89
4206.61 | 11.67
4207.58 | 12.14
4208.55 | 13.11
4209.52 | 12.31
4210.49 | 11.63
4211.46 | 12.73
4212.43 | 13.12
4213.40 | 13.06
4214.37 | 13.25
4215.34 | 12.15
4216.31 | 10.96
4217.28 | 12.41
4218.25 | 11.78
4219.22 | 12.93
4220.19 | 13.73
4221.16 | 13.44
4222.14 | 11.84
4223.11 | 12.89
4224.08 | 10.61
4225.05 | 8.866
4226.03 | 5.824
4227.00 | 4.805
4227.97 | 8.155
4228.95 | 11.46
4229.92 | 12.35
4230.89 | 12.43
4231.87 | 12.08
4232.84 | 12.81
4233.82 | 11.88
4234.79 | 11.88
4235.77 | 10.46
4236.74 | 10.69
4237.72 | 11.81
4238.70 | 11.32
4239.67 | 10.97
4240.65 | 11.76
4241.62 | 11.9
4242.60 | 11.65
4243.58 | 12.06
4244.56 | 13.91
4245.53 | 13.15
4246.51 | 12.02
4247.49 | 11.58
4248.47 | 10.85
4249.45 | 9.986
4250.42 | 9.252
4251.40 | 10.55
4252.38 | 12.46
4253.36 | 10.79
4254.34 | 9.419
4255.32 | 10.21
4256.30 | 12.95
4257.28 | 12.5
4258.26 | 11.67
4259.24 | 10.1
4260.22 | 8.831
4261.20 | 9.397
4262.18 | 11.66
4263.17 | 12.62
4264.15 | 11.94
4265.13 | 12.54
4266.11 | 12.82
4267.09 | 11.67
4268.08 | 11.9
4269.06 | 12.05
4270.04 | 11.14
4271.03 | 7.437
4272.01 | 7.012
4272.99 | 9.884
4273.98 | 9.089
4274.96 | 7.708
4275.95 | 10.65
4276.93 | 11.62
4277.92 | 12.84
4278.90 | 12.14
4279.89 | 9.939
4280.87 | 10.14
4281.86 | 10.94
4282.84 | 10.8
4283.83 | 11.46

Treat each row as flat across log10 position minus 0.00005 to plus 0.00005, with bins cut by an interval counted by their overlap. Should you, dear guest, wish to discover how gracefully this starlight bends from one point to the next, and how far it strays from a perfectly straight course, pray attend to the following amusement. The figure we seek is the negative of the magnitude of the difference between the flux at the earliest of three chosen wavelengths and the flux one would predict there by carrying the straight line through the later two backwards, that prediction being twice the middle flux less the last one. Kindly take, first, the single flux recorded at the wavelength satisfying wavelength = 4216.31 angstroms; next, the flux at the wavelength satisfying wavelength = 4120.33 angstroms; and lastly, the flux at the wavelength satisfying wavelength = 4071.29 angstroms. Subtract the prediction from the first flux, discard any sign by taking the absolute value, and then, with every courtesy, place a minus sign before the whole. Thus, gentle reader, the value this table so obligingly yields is -7.7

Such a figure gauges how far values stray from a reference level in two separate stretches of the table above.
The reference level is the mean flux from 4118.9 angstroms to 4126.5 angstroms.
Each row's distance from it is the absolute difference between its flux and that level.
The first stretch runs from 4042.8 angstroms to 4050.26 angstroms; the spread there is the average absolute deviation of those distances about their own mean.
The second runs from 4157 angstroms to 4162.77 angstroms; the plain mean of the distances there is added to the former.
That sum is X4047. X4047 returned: 2.67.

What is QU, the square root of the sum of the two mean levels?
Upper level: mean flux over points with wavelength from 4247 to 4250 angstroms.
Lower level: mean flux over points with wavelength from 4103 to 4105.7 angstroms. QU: 4.79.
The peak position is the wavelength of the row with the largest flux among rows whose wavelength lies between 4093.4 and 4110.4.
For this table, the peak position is 4093.85 angstroms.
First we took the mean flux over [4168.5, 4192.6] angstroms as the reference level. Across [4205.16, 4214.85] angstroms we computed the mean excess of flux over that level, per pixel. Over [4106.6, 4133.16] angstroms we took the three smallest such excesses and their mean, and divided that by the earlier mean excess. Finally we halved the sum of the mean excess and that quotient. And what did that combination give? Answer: 0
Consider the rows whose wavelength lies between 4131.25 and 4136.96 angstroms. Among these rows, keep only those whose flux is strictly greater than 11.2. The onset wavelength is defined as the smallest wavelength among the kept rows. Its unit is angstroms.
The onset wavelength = 4135.54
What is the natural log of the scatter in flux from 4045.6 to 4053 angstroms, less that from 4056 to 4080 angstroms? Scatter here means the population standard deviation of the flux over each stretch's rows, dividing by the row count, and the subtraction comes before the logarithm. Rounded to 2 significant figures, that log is -0.10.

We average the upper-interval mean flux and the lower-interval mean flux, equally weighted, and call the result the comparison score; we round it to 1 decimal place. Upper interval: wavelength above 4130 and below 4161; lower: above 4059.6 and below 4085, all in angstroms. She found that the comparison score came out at 11.3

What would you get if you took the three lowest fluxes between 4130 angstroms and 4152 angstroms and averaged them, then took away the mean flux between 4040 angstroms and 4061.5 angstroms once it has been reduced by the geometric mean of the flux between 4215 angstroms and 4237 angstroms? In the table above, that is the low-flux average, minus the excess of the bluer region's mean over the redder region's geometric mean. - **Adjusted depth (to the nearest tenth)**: 9.0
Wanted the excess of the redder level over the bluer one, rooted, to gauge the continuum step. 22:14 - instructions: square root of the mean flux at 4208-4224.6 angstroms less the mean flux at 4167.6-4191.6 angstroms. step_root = 0.93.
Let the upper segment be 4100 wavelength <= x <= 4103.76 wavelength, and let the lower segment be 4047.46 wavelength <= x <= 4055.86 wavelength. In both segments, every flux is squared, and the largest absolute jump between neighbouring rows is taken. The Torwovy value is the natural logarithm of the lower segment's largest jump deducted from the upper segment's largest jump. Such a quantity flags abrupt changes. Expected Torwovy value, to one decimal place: 3.0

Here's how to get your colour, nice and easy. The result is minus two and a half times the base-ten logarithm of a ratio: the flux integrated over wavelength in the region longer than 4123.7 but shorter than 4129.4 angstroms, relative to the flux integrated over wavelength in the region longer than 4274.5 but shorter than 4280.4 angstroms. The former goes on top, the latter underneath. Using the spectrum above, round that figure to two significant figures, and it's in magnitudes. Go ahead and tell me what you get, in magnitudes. -0.15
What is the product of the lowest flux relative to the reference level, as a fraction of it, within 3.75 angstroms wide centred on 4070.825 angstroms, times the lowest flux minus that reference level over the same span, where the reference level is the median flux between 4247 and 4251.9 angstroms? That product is -2.0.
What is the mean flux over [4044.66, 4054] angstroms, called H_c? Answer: 10.3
